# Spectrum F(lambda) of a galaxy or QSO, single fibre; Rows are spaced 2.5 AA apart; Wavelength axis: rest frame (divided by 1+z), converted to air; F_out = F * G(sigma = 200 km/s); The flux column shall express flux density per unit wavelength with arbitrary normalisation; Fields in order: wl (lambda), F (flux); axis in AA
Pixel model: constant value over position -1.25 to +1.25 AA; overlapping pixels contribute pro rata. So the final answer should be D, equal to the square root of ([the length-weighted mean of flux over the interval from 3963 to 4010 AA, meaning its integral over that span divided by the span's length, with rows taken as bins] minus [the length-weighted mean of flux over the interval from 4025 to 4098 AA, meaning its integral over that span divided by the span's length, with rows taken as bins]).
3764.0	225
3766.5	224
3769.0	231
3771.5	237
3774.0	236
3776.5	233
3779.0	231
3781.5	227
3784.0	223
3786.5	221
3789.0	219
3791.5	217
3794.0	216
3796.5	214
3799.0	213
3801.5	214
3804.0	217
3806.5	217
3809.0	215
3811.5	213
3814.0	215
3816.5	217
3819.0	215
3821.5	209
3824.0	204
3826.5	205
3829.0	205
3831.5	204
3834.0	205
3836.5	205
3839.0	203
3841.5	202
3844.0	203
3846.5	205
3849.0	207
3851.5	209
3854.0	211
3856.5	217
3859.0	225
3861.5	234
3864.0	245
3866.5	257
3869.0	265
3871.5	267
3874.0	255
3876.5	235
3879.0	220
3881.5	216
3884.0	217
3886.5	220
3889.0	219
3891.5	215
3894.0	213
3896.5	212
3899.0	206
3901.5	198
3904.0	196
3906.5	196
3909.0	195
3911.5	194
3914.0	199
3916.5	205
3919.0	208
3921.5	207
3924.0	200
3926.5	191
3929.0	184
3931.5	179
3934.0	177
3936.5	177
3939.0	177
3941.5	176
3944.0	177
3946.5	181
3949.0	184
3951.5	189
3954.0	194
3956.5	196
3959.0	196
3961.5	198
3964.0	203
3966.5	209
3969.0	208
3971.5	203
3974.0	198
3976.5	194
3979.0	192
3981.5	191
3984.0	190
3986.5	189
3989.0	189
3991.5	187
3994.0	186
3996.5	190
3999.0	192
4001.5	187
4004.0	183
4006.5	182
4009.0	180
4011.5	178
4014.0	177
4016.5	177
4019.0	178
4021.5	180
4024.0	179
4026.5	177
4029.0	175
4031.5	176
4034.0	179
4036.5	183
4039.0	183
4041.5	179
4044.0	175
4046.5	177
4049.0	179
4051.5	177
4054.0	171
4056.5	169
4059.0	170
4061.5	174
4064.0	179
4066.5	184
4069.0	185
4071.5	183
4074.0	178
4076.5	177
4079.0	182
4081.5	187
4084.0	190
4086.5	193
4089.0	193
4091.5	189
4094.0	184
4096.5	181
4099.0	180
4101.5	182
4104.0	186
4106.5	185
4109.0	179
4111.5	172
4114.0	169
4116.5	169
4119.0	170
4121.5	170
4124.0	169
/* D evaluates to 3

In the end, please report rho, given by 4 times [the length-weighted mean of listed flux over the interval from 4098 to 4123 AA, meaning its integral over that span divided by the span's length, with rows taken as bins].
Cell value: 704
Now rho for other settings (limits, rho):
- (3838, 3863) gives 848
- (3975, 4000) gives 760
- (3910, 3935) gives 778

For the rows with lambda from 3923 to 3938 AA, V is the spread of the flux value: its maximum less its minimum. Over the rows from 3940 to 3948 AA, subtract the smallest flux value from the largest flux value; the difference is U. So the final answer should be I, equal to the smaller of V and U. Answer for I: 5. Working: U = 5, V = 23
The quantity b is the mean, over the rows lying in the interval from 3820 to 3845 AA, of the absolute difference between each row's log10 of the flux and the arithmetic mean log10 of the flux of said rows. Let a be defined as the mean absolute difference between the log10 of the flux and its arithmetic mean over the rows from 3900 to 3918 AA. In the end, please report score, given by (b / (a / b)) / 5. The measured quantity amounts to 0.000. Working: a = 0.006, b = 0.003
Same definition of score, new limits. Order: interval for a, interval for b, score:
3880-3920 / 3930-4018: 0.004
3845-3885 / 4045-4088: 0.001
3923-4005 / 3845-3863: 0.004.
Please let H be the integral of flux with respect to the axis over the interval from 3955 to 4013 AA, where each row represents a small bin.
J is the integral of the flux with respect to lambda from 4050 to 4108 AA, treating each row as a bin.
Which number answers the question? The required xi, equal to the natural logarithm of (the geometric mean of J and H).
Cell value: 9.29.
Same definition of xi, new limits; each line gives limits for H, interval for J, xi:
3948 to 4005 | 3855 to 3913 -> 9.39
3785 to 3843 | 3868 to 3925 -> 9.42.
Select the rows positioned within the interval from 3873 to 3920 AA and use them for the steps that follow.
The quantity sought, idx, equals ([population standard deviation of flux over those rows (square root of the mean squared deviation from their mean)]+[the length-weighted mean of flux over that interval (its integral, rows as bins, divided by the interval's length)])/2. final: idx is 113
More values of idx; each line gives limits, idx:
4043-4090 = 94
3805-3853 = 107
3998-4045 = 92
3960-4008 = 100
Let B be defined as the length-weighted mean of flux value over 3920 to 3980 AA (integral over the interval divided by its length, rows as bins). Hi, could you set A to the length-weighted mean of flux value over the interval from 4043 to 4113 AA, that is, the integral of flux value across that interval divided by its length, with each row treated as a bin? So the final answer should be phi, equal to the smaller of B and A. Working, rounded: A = 181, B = 191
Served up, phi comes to 181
